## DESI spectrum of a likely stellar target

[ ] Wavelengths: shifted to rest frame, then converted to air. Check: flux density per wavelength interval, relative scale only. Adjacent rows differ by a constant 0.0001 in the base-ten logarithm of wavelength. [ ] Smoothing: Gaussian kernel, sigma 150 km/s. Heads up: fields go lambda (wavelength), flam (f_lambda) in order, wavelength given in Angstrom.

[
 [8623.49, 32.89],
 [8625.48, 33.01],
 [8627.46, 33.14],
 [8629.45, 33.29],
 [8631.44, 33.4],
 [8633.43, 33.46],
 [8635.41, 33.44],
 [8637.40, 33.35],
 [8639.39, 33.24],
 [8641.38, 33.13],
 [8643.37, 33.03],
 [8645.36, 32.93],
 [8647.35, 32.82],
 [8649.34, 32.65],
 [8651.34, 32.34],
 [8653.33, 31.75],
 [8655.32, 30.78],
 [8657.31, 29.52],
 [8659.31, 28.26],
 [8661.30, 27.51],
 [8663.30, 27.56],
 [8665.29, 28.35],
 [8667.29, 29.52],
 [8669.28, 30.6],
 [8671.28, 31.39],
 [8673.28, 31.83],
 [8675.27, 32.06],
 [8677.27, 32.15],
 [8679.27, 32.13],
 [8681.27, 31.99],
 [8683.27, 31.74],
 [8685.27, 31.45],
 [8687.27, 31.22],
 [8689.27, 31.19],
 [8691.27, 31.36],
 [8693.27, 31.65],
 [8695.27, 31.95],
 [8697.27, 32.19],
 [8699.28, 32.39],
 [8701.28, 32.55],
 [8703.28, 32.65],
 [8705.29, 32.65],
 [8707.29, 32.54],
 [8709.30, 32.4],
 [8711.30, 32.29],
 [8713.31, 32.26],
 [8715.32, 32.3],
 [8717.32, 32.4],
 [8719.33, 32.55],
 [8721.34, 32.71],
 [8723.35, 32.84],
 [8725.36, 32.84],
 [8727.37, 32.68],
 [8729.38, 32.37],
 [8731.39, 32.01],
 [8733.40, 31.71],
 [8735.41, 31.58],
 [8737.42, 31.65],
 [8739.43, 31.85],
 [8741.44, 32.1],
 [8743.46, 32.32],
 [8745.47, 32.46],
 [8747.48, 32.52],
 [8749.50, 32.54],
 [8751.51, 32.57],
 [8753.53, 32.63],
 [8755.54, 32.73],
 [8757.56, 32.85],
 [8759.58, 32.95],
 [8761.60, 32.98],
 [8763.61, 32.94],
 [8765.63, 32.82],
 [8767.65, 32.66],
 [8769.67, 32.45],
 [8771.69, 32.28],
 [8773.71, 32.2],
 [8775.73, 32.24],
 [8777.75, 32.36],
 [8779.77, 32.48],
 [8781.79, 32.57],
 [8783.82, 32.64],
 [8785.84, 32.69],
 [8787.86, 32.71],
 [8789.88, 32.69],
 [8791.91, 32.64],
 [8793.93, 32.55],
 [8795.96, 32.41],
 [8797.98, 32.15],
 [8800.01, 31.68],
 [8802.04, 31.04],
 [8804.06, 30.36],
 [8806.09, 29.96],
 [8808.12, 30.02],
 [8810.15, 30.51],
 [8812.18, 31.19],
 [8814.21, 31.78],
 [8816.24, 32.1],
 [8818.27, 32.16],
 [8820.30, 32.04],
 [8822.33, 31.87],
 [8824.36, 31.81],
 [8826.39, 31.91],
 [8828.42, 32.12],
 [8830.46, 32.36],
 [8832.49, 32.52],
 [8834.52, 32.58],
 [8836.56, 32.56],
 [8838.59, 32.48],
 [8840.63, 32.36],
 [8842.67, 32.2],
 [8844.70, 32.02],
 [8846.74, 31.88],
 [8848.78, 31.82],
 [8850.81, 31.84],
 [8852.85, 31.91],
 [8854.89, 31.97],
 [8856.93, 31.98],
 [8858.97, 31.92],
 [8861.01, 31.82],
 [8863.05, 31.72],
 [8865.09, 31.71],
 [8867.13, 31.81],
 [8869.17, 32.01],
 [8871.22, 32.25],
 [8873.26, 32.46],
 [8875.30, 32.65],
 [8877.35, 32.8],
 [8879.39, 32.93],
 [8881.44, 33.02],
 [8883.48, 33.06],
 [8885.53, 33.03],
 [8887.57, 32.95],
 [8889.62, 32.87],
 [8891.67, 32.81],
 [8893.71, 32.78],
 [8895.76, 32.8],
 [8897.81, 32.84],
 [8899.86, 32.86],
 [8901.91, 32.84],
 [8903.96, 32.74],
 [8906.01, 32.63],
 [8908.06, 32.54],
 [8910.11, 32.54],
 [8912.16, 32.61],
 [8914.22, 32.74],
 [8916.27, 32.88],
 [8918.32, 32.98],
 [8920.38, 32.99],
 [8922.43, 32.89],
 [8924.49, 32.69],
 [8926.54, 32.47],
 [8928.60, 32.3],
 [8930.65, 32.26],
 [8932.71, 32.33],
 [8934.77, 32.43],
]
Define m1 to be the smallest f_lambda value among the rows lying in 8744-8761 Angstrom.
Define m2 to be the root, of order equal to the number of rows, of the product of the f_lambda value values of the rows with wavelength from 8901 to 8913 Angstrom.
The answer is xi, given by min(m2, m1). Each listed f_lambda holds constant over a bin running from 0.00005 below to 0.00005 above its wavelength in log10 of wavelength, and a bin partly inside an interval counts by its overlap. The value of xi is 32.5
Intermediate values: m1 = 32.46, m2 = 32.6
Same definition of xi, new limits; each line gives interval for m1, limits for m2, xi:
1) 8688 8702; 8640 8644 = 31.2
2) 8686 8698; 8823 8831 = 31.2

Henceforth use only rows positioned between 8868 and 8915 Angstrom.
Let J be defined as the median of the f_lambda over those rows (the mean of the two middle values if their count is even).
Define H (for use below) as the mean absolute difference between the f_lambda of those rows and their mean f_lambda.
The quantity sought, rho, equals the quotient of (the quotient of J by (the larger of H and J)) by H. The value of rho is 5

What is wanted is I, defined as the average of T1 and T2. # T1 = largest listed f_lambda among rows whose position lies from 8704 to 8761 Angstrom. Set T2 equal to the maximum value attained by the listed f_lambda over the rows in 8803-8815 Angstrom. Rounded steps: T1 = 32.95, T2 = 31.78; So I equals 32.4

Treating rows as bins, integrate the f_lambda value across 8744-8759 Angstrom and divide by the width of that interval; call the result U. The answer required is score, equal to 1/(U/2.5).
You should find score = 0.0766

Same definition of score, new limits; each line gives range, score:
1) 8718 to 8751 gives 0.0774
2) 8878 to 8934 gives 0.0763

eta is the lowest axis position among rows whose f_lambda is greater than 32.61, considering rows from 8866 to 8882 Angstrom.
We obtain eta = 8875.30 Angstrom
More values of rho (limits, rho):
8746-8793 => 6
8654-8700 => 1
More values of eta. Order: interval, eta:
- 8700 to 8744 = 8703.28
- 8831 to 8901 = 8875.30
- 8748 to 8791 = 8753.53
